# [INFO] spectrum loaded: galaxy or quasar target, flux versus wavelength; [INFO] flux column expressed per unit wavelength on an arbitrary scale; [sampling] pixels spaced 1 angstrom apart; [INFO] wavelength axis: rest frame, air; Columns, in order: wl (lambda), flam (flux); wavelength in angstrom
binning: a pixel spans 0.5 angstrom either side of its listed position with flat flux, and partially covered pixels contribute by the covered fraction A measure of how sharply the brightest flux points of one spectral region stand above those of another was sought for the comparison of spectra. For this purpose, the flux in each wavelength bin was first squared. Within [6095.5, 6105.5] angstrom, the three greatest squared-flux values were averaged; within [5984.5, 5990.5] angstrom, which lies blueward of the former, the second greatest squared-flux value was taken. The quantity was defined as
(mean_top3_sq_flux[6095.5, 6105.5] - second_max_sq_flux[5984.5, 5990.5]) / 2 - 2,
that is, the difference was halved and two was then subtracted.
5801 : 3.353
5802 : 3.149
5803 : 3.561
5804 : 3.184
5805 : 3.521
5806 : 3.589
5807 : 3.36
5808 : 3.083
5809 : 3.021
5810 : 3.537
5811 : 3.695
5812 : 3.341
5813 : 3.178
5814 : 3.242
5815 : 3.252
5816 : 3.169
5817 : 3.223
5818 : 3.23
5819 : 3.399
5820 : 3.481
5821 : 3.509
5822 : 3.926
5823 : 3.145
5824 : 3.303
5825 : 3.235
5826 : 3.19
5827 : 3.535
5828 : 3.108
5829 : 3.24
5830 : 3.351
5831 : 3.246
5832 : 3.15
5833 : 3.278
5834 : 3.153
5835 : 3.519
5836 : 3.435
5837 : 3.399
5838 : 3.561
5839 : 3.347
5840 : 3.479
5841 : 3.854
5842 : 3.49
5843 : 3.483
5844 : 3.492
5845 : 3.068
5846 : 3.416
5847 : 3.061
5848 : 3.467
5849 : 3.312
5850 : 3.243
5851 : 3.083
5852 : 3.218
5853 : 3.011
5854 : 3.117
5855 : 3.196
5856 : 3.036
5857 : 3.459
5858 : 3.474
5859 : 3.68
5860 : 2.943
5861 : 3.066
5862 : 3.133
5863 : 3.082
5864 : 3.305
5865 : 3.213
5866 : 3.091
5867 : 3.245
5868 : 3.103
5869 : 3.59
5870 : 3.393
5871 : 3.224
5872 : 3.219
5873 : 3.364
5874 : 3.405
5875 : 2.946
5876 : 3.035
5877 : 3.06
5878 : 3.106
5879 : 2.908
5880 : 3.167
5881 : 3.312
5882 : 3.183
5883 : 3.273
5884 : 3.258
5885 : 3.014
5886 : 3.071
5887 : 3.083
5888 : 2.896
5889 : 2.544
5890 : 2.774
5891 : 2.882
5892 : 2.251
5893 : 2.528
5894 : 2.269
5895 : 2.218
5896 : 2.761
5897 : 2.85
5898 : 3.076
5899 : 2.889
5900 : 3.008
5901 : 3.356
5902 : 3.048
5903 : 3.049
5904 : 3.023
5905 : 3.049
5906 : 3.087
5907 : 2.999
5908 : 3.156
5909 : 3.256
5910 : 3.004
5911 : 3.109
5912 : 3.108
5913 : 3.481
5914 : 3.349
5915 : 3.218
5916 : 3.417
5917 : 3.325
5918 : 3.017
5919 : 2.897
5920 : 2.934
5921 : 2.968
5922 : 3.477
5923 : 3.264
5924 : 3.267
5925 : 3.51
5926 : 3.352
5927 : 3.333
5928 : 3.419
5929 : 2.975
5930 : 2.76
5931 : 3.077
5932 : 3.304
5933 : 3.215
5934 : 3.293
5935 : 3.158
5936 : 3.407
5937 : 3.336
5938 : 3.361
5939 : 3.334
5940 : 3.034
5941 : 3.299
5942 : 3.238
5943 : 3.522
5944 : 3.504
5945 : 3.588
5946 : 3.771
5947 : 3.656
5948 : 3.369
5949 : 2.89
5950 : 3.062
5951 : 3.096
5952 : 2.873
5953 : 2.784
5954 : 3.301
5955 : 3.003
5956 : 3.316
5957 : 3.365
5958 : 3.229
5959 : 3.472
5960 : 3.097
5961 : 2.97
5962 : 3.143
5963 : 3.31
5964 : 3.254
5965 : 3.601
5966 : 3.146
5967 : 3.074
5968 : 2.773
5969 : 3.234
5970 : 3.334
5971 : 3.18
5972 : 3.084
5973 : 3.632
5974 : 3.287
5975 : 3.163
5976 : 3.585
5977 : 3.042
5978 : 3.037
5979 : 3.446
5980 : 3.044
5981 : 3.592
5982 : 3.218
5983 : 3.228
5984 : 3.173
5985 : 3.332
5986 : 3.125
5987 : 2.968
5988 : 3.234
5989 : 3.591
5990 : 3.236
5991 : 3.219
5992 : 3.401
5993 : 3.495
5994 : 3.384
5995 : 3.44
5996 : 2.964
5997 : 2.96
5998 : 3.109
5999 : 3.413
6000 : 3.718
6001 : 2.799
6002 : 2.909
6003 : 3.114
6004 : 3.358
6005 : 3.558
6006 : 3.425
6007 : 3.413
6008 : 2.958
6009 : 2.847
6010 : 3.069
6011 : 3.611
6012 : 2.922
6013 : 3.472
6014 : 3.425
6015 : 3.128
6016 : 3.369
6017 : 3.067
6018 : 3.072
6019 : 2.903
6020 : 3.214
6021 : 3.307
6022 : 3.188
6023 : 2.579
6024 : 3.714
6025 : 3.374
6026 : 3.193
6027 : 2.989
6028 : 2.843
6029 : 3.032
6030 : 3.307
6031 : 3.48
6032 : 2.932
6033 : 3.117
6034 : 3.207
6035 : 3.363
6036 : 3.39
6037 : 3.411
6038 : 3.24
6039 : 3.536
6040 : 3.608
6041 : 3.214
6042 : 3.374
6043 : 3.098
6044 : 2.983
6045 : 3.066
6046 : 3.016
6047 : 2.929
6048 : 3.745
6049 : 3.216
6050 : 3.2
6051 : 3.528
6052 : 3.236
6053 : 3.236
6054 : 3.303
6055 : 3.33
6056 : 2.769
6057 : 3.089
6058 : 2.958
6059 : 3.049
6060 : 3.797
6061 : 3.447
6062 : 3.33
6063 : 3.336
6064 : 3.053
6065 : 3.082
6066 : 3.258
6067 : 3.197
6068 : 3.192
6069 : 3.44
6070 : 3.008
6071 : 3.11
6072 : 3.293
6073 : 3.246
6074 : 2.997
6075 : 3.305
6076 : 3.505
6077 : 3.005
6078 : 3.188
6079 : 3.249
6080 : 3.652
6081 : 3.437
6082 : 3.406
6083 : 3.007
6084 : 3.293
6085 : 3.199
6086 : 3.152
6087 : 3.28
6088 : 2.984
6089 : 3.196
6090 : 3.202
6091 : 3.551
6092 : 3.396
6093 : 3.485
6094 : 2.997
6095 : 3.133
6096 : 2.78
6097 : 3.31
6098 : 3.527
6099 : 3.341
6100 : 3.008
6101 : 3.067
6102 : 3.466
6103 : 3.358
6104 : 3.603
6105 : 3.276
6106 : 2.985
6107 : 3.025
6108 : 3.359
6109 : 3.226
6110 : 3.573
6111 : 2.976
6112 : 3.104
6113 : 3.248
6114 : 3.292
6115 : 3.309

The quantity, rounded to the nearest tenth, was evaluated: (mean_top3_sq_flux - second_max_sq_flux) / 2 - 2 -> -1.3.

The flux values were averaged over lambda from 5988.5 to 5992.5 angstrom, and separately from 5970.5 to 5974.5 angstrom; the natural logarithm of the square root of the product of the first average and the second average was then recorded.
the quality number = 1.20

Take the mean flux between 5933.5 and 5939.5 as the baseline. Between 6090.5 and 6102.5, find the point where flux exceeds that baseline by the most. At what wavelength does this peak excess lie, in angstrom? 6091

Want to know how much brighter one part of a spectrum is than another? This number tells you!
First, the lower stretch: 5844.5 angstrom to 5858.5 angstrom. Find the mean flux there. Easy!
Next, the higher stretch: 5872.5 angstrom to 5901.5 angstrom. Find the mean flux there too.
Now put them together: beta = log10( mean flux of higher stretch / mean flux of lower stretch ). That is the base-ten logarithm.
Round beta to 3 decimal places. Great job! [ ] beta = -0.039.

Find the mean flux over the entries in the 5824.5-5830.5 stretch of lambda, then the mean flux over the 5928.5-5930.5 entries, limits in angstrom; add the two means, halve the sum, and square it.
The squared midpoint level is 9.4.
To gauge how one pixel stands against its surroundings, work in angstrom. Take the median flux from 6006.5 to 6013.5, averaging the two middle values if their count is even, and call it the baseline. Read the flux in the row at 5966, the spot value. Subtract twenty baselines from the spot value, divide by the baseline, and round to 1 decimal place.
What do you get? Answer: -19.0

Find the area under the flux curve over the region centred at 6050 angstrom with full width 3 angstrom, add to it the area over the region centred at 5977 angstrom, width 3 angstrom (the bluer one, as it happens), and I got 19.6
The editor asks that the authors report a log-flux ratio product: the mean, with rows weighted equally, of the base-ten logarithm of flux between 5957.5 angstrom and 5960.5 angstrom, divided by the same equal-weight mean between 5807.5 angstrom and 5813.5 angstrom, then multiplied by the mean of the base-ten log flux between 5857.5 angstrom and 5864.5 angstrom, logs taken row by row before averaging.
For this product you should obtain 0.50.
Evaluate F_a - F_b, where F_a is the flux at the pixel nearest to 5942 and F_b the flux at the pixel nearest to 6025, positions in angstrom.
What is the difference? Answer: -0.14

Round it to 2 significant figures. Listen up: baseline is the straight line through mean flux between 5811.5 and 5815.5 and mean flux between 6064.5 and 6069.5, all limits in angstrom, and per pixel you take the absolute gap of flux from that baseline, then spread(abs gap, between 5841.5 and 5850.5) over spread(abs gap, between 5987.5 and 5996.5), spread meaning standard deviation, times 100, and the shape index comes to 65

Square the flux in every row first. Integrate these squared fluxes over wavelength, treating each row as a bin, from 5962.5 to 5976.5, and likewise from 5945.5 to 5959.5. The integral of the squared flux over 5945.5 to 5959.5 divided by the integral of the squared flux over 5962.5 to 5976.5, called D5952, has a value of 0.98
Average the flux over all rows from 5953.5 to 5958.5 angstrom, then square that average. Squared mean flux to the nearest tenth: 10.5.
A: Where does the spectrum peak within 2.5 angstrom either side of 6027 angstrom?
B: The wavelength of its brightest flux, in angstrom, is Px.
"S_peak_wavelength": 6025 angstrom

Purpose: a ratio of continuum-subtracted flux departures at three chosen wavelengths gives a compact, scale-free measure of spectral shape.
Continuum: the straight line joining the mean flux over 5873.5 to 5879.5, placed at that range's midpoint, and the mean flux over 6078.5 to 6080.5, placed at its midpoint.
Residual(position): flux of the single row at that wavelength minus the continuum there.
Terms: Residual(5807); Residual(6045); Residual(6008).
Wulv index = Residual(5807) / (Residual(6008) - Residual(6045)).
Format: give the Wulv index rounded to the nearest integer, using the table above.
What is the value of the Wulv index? -10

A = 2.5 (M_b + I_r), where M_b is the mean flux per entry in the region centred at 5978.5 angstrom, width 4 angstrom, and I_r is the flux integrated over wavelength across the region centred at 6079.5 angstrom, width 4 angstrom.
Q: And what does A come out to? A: 42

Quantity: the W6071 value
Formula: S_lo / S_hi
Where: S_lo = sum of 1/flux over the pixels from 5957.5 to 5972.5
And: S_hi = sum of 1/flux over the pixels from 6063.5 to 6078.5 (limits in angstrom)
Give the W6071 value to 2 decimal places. 1.00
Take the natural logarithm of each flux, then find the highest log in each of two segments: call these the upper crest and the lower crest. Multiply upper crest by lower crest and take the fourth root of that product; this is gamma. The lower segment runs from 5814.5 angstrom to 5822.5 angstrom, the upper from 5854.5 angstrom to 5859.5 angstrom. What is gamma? 1.16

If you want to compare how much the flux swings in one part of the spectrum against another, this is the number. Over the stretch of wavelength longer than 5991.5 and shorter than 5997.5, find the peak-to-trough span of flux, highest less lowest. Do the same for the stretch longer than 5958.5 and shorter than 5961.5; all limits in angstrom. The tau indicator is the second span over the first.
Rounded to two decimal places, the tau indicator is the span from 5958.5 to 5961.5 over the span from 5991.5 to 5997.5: 0.94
